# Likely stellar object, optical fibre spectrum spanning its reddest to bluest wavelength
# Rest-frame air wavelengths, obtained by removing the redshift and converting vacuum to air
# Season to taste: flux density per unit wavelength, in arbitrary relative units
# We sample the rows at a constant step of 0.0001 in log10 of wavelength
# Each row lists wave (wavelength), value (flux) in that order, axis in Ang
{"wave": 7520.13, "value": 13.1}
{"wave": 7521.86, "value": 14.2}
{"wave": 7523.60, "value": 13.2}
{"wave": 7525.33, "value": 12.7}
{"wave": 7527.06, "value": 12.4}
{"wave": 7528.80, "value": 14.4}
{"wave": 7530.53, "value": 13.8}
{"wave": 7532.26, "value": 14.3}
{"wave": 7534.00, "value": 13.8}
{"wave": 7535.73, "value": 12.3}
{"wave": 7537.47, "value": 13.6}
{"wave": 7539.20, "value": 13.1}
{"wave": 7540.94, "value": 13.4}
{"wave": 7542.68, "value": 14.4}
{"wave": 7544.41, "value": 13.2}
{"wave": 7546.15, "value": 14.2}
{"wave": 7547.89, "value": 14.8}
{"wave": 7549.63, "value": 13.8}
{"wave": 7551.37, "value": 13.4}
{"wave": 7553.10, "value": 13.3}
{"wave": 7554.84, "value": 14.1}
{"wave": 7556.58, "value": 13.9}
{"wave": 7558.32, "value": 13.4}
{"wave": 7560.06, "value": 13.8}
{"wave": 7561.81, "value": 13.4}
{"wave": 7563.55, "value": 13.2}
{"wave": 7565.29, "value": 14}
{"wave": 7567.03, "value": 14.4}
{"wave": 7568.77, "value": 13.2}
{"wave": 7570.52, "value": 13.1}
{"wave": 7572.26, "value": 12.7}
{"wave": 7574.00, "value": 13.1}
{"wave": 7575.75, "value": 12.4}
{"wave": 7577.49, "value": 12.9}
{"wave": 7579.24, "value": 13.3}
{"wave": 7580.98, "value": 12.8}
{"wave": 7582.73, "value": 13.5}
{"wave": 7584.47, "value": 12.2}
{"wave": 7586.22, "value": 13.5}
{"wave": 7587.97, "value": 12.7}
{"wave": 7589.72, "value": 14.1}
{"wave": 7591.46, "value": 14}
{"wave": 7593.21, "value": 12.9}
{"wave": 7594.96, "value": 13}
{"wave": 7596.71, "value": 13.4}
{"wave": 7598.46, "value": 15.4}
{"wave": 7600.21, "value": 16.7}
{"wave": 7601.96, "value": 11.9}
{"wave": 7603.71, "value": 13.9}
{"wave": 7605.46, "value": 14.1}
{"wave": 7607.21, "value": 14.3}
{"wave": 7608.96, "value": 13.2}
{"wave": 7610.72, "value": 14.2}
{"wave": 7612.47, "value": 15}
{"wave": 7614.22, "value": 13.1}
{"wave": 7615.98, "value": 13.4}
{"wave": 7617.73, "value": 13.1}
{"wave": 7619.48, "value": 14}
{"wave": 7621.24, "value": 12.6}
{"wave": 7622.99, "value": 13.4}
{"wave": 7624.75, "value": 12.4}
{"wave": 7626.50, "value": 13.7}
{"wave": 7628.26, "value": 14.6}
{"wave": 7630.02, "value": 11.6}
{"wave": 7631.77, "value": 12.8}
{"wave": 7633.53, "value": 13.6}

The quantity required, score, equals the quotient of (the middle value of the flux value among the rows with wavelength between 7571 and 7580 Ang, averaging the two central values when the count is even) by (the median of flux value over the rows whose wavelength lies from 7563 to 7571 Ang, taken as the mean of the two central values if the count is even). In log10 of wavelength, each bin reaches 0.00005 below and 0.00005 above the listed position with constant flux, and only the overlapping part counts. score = 0.98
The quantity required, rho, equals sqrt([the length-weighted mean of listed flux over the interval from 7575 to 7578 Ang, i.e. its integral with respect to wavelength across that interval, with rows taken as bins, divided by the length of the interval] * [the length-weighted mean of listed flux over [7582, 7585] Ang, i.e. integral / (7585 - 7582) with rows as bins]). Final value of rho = 12.8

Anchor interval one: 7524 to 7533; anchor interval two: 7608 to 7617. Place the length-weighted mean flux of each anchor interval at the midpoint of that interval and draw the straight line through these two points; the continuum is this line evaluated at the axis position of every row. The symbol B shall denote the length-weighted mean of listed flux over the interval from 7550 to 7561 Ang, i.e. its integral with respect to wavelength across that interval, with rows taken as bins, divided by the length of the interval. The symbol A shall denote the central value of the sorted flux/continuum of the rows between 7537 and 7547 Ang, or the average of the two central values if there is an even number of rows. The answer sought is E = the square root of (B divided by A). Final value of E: 3.70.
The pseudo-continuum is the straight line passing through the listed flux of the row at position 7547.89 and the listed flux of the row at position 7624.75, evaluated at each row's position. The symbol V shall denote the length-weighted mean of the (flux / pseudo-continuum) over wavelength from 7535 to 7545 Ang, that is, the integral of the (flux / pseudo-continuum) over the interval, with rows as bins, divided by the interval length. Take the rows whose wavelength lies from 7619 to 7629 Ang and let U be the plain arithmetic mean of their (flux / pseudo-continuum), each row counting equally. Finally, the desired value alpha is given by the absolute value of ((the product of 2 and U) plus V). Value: 3.05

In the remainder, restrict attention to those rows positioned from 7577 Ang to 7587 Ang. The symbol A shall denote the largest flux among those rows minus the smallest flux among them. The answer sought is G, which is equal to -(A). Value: -1.3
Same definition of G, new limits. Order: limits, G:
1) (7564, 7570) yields -1.2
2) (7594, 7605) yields -4.8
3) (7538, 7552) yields -1.7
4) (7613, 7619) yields -0.3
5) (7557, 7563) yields -0.4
